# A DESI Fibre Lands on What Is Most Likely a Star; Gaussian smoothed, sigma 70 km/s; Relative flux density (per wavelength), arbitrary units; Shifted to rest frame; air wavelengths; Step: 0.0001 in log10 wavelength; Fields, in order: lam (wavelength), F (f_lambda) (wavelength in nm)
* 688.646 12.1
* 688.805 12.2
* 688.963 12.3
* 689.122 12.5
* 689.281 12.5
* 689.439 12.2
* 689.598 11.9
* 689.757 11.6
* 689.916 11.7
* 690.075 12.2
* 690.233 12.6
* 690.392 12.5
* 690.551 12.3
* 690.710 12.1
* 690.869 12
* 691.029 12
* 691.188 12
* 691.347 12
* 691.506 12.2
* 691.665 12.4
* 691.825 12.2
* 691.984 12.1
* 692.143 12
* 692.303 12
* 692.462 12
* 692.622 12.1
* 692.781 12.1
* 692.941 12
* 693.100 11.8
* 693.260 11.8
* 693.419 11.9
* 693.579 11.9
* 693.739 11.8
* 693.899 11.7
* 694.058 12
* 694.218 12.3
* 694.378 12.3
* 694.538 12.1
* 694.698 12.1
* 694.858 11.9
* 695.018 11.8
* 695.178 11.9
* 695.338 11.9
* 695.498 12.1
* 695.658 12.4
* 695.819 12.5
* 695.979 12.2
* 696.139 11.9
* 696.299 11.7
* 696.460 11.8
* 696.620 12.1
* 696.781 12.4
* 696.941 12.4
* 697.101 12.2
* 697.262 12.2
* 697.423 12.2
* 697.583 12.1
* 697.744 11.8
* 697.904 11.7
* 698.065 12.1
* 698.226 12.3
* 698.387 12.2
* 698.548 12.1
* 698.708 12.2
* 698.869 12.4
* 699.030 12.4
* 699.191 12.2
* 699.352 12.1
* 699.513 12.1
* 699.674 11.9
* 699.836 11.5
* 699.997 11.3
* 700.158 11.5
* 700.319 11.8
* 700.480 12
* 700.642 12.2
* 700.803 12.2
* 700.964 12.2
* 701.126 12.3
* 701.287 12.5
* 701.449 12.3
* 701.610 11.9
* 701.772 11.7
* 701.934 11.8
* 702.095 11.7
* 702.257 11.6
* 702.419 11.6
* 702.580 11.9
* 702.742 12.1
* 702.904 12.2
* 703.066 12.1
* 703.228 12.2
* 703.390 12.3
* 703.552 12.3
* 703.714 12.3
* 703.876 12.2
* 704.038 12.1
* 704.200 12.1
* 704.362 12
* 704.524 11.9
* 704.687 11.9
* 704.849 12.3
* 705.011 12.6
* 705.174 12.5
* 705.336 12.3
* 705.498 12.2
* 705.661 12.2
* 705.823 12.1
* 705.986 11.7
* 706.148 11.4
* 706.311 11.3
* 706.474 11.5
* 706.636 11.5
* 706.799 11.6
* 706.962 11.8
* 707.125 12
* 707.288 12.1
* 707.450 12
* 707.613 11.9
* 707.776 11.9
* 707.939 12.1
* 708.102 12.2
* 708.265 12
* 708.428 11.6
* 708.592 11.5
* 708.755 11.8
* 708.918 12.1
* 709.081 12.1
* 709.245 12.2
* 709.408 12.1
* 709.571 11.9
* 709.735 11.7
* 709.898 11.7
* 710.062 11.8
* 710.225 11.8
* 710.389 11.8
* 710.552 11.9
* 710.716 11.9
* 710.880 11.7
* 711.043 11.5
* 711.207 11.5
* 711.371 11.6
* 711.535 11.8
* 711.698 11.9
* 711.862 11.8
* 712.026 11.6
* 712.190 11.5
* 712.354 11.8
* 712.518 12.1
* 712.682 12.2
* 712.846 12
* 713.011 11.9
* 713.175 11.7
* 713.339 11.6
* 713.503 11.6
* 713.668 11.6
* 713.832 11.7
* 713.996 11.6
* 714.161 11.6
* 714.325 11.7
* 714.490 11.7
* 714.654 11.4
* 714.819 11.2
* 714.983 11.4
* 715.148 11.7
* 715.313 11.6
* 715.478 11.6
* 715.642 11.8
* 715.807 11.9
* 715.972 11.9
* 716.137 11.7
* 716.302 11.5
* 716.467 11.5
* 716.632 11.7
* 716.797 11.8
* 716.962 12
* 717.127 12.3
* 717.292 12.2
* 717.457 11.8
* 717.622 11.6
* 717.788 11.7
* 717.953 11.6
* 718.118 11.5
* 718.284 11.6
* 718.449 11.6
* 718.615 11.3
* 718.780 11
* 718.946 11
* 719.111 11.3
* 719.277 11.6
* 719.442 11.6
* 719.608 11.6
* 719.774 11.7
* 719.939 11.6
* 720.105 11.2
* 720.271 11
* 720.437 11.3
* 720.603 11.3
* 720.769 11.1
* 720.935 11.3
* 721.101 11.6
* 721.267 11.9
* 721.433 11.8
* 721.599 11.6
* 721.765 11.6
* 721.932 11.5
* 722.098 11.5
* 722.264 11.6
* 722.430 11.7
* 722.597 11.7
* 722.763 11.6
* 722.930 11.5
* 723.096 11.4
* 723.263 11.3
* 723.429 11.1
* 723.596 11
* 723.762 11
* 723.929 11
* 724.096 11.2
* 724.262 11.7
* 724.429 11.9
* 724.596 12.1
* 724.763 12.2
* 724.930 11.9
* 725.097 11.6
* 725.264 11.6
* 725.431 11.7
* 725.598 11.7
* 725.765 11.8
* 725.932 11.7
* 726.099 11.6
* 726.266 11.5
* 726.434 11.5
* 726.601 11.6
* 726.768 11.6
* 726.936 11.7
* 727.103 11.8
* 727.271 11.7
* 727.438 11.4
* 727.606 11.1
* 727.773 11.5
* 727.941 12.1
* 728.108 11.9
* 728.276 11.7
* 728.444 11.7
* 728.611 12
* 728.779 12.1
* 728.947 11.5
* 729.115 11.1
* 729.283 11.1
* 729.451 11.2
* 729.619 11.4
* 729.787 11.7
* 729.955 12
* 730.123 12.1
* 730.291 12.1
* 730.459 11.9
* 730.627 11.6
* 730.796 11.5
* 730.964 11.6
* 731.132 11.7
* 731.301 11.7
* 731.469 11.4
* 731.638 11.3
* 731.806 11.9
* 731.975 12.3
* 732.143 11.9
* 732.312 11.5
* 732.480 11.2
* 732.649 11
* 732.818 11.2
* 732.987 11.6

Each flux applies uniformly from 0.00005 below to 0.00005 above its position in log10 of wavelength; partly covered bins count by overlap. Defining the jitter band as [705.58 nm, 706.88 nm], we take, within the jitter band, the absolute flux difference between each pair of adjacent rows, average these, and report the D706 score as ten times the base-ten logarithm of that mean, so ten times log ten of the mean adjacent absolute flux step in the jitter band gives -7.7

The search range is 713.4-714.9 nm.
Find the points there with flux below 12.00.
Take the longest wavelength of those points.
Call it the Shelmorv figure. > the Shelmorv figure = 714.819 nm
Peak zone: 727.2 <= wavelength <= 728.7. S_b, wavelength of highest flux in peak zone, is 727.941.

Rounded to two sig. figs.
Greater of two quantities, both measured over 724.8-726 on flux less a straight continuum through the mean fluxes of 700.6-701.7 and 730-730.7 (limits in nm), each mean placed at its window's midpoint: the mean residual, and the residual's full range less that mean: 0.56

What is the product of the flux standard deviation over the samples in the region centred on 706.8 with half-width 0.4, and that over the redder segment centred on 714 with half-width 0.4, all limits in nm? 0.01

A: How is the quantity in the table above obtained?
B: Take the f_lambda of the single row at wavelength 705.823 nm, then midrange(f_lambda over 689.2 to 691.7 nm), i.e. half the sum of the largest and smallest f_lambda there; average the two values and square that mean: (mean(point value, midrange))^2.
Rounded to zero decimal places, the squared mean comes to 146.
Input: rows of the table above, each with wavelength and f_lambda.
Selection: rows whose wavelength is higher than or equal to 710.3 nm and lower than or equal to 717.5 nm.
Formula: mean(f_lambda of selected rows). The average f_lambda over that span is 11.7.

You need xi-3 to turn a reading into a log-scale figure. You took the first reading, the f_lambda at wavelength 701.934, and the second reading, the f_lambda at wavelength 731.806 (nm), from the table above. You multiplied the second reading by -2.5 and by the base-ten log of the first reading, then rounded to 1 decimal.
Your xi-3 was -31.9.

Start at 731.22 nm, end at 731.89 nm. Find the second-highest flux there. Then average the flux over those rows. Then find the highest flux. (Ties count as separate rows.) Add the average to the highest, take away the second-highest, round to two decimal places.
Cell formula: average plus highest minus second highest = 11.78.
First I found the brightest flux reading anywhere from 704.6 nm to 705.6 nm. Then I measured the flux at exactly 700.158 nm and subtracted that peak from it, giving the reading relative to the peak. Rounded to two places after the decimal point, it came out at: -1.10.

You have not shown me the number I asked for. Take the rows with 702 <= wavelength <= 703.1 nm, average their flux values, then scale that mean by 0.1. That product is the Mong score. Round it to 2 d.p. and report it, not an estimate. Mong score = 1.19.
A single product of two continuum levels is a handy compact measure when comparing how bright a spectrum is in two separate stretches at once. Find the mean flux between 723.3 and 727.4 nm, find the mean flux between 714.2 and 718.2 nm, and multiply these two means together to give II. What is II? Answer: 136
